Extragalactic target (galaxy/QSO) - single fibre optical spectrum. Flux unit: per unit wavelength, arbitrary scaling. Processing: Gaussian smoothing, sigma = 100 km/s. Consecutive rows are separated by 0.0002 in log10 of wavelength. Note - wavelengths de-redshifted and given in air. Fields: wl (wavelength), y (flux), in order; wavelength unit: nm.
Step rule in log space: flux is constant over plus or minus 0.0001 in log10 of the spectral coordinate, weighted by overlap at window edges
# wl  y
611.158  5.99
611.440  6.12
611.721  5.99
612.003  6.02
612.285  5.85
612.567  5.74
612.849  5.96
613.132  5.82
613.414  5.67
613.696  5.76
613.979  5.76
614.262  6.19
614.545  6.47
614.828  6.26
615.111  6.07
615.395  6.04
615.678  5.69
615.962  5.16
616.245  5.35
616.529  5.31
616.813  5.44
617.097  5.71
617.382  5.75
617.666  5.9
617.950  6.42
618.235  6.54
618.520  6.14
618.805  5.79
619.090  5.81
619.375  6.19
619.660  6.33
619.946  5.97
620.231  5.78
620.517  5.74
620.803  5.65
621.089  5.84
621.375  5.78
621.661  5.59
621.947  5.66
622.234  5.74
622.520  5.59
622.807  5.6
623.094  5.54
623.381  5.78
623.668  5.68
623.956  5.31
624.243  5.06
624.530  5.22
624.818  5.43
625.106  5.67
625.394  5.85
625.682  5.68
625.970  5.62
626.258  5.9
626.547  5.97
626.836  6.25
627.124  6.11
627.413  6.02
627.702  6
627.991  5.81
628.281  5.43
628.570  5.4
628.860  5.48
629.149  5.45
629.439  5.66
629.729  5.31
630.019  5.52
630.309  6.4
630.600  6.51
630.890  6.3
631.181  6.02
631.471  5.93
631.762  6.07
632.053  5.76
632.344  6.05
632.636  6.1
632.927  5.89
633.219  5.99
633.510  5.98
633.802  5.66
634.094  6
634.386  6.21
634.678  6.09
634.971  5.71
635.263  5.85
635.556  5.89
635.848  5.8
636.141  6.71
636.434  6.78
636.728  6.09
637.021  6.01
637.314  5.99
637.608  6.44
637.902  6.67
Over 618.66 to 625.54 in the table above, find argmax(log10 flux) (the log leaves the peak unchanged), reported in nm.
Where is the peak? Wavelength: 619.660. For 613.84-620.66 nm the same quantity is 618.235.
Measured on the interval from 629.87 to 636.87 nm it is 636.434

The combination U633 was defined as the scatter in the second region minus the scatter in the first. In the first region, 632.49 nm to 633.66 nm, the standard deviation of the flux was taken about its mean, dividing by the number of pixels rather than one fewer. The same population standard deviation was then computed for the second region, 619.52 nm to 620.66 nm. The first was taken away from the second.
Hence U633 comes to 0.16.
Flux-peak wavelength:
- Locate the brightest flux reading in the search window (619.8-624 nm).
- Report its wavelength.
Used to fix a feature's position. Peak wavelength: 619.946 nm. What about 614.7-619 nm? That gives 618.235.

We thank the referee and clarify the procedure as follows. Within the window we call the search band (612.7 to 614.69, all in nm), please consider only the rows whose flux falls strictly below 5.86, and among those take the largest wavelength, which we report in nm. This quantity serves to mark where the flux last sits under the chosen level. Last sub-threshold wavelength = 613.979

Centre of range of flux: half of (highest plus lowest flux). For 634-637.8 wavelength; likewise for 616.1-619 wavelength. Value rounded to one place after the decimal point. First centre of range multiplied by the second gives 37.0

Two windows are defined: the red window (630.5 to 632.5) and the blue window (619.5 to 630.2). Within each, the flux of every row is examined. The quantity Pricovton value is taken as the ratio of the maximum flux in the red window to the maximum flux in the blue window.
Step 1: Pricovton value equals 1.03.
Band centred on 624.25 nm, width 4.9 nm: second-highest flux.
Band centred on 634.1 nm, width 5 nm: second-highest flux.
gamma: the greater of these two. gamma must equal 6.71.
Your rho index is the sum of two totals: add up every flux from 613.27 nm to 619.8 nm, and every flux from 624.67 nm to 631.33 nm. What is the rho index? 270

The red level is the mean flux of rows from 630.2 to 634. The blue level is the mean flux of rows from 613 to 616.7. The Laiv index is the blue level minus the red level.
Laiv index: -0.24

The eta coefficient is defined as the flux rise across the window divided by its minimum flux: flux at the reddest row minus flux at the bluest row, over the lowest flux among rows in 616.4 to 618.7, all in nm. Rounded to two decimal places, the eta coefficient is 0.16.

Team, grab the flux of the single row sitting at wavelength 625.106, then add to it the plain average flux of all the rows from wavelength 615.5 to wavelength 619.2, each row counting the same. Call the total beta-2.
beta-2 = 11.4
